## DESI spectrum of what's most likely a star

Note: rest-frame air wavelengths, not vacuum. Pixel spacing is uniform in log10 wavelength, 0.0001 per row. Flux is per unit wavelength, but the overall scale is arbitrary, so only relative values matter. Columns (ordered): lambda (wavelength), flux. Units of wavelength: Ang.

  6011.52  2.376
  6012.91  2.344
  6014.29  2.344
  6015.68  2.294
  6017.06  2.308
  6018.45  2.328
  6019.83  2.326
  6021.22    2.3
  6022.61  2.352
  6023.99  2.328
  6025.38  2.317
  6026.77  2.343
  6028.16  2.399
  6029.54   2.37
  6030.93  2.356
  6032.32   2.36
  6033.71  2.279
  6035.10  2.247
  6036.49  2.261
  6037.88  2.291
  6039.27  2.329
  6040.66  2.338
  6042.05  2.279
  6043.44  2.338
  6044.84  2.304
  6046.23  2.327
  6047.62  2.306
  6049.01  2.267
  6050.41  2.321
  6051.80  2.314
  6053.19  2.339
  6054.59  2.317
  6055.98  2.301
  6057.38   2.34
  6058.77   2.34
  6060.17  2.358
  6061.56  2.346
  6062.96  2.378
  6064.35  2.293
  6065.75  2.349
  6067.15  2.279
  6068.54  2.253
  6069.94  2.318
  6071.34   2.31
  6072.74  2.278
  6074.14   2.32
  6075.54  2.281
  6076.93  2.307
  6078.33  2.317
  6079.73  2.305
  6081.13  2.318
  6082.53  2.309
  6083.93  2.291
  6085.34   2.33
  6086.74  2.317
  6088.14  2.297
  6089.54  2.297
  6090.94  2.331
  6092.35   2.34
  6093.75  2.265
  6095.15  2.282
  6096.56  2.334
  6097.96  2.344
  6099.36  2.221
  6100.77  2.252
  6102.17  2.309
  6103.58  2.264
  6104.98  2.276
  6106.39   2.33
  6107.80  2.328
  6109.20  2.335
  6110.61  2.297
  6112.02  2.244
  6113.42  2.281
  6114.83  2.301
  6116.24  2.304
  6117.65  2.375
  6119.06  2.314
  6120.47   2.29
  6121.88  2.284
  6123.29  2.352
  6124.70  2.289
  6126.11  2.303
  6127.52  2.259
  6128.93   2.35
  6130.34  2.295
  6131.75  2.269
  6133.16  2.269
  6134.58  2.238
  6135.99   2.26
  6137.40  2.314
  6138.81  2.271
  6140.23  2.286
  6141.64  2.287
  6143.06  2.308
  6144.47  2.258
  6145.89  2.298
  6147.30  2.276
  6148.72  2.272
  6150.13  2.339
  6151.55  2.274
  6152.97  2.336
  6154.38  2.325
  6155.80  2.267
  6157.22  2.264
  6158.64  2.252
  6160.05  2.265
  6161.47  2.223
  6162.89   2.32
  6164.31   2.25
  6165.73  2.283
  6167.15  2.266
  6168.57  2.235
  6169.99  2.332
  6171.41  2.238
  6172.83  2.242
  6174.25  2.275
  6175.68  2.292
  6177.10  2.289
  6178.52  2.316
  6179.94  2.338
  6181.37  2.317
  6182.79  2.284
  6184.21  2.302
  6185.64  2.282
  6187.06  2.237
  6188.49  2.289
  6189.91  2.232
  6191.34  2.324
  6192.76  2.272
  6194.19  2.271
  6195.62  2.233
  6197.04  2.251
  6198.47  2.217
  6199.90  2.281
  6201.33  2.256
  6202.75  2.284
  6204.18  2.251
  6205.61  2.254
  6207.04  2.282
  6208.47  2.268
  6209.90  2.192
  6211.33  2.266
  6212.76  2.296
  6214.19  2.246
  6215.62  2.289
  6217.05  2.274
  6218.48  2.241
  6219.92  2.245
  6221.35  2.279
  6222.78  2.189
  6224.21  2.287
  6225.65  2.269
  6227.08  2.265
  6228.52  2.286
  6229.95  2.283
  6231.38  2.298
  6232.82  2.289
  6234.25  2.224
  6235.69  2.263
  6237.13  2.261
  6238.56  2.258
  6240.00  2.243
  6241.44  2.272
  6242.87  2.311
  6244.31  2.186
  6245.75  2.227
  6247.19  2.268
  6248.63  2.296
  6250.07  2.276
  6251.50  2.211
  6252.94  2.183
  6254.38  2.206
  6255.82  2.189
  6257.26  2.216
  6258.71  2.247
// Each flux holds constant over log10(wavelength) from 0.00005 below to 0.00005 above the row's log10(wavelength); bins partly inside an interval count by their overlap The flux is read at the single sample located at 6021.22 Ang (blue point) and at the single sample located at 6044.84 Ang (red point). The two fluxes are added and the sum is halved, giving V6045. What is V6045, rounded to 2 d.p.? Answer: 2.30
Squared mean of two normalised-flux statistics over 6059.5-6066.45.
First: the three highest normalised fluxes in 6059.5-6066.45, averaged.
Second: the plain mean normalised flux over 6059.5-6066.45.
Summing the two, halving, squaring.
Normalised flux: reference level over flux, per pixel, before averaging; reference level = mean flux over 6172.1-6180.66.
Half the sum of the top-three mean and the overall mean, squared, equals 0.96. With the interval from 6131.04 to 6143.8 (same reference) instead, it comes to 1.02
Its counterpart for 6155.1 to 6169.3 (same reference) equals 1.04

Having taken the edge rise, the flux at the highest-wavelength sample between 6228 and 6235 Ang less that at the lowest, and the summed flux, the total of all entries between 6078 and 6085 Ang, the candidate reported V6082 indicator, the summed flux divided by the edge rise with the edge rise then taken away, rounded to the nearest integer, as -186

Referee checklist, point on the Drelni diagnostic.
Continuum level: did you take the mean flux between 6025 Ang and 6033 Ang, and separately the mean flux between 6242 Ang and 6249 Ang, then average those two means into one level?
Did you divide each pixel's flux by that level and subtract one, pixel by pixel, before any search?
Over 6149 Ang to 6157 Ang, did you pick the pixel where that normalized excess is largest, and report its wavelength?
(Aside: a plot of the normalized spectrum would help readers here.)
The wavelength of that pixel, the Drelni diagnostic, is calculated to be 6150.13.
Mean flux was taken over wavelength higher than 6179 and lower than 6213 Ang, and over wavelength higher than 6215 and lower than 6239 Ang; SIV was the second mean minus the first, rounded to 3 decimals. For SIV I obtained -0.005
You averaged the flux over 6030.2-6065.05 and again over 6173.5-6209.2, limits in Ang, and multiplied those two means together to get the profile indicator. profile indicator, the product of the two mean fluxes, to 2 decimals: 5.27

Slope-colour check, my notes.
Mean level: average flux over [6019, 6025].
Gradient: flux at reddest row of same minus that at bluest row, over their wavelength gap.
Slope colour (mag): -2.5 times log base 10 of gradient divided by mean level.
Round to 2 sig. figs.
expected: 9.2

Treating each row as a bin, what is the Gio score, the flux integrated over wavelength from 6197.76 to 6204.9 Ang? 16.12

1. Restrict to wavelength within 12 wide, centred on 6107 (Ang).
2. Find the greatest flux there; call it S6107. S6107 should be 2.335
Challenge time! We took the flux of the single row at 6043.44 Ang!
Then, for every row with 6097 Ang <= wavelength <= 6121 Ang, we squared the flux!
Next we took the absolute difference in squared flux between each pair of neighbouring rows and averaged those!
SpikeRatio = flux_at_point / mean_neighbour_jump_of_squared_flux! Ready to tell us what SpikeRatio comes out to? 12.8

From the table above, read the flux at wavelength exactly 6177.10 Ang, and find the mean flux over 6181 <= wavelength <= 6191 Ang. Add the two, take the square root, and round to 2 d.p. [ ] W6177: 2.14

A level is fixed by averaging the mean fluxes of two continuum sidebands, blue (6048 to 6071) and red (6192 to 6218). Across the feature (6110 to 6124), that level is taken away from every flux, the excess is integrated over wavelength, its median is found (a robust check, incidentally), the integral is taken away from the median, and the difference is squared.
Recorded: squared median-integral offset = 0.04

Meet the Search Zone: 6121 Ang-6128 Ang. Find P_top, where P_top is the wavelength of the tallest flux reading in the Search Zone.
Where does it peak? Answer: 6123.29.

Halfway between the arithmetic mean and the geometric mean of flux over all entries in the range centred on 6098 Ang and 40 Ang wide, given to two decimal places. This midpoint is 2.30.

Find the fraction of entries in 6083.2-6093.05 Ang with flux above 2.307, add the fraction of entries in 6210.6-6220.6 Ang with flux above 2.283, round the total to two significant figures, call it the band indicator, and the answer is 0.86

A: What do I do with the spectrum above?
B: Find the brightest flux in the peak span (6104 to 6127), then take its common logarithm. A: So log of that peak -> 0.3757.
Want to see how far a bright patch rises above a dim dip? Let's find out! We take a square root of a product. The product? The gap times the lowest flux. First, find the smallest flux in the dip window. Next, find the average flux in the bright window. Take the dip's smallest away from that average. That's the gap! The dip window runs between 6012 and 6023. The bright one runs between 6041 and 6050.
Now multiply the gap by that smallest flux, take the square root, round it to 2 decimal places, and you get 0.15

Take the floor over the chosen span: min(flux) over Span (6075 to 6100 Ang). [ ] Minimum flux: 2.221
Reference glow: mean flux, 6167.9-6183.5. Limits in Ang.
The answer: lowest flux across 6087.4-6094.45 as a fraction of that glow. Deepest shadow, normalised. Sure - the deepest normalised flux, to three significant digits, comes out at 0.990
